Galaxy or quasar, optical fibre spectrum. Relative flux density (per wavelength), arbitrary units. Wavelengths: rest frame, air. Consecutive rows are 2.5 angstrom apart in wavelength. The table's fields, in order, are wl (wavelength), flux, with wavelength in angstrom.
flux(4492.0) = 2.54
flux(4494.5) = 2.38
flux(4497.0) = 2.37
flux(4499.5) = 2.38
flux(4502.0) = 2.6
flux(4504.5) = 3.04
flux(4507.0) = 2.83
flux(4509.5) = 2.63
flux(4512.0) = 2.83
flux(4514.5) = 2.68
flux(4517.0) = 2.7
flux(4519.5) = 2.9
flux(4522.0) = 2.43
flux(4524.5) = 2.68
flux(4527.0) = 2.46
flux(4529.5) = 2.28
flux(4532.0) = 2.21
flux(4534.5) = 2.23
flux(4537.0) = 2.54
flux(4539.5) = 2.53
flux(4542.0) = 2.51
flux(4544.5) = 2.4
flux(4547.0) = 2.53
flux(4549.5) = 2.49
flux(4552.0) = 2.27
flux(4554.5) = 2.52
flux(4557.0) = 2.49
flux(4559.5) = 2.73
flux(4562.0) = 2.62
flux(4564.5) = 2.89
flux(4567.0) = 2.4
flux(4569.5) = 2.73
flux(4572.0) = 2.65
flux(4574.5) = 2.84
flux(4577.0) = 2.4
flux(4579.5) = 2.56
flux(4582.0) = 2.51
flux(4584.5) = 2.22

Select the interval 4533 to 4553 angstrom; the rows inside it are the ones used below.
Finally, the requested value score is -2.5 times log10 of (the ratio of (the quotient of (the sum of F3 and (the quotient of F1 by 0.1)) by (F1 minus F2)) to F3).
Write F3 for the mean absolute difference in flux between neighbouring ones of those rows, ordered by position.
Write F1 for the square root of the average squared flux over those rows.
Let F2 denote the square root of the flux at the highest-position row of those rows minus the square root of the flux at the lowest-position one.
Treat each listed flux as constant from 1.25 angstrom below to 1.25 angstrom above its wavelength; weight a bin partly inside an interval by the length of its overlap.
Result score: -4.8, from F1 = 2.44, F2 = 0.013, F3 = 0.120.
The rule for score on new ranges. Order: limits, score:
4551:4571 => -4.1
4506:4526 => -4.2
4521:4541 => -4.6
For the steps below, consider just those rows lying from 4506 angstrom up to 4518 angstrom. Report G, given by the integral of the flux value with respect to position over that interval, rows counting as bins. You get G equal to 33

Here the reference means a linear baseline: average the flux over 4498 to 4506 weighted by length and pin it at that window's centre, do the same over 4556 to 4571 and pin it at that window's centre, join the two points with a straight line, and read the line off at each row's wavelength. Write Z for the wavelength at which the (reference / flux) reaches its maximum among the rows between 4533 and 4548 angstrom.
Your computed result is 4534.5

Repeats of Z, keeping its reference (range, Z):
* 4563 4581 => 4567.0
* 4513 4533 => 4532.0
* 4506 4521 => 4509.5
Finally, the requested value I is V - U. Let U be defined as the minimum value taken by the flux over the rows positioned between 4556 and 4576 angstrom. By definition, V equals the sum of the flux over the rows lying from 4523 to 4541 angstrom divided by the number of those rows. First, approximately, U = 2.4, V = 2.42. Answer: 0.02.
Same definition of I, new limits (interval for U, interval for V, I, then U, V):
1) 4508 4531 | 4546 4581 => 0.30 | 2.28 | 2.58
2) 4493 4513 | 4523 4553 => 0.06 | 2.37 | 2.43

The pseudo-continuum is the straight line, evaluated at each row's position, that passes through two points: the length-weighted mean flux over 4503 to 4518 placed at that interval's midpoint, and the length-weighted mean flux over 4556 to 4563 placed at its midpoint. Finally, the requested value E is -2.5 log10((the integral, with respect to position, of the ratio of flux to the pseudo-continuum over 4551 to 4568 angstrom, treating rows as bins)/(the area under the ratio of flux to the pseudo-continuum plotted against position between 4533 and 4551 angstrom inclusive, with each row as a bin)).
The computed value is -0.01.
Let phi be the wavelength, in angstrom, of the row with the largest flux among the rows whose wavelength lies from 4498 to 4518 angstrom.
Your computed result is 4504.5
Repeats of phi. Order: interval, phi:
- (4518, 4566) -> 4519.5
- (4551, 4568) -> 4564.5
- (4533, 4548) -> 4537.0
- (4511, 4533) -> 4519.5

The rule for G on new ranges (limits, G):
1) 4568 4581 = 34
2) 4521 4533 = 29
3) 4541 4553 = 29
